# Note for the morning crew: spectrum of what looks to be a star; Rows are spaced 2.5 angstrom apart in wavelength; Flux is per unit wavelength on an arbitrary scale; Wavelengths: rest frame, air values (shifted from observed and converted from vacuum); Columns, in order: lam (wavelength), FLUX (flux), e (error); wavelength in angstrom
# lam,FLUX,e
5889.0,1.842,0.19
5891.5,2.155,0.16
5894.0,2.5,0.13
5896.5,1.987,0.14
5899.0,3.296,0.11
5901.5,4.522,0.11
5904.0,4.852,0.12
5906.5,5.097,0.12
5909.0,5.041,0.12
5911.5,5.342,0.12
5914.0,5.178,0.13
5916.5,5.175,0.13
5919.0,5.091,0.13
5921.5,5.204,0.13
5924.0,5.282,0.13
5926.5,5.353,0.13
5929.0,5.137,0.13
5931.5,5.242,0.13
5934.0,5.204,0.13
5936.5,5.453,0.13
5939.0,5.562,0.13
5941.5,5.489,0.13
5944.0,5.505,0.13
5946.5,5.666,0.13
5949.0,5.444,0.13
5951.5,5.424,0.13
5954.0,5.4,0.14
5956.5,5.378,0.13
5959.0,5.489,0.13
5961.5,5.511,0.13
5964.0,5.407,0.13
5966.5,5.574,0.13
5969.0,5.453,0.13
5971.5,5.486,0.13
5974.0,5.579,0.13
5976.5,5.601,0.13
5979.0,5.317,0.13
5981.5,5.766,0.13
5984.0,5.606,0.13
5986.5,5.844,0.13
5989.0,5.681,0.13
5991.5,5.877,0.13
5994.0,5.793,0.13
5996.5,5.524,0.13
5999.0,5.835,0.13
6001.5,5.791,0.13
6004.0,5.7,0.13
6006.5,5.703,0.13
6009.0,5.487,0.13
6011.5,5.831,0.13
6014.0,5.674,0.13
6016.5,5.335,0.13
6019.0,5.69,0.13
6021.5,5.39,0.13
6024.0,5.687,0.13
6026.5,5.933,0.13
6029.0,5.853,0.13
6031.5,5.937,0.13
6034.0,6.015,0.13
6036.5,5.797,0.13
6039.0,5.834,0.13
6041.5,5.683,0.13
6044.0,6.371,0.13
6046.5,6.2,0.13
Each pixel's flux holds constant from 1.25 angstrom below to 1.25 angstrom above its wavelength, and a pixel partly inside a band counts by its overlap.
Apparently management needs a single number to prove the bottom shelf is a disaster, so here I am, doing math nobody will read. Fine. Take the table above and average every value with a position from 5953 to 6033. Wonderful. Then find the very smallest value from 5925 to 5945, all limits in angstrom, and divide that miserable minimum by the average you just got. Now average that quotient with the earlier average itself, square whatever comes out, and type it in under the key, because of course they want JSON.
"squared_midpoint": 10.7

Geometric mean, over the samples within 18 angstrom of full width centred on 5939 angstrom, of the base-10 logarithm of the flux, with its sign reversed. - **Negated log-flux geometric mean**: -0.736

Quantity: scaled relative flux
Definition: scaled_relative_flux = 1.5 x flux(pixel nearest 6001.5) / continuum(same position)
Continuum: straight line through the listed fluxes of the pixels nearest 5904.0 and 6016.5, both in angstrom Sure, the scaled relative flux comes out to 1.65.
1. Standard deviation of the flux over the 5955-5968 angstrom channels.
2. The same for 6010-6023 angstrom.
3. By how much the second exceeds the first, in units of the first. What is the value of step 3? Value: 1.7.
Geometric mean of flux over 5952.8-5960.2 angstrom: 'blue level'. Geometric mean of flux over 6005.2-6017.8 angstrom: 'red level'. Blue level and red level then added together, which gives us 11.0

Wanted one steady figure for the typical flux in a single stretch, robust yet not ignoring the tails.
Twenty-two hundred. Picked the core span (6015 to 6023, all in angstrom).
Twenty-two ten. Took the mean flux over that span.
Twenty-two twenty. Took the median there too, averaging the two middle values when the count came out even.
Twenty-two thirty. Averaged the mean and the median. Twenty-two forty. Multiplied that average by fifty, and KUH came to 272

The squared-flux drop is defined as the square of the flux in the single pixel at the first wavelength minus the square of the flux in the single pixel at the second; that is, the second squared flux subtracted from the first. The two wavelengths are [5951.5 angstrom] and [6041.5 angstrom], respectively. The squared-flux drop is -3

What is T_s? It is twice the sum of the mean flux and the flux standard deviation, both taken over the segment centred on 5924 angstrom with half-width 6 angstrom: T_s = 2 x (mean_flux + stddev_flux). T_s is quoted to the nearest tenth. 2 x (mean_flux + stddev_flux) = 10.6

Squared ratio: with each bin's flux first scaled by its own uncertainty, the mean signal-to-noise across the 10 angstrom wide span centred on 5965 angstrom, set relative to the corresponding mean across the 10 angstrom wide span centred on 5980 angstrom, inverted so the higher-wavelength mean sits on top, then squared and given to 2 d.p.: 1.03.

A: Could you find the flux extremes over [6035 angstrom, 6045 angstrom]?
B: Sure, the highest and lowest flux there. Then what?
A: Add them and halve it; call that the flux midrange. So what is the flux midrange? 6.03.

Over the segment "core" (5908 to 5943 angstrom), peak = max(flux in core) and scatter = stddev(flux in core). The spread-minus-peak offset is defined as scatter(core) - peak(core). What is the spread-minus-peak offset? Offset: -5.41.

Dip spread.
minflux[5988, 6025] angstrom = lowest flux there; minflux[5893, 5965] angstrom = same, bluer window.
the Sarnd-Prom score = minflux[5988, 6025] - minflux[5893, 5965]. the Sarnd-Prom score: 3.35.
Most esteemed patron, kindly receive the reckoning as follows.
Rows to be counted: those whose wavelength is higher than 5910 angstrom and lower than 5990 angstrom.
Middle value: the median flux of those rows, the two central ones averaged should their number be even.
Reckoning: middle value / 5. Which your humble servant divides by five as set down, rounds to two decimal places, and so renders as 1.09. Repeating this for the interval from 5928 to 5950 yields 1.09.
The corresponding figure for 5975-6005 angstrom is 1.15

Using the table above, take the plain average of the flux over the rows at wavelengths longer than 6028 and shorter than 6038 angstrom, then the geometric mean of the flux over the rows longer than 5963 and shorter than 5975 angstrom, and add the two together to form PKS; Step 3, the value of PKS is 11.4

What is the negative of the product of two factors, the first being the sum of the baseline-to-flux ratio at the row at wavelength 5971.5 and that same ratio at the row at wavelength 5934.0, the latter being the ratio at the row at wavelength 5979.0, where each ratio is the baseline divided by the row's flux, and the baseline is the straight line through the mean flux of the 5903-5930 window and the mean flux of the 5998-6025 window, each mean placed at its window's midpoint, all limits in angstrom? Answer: -2.06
